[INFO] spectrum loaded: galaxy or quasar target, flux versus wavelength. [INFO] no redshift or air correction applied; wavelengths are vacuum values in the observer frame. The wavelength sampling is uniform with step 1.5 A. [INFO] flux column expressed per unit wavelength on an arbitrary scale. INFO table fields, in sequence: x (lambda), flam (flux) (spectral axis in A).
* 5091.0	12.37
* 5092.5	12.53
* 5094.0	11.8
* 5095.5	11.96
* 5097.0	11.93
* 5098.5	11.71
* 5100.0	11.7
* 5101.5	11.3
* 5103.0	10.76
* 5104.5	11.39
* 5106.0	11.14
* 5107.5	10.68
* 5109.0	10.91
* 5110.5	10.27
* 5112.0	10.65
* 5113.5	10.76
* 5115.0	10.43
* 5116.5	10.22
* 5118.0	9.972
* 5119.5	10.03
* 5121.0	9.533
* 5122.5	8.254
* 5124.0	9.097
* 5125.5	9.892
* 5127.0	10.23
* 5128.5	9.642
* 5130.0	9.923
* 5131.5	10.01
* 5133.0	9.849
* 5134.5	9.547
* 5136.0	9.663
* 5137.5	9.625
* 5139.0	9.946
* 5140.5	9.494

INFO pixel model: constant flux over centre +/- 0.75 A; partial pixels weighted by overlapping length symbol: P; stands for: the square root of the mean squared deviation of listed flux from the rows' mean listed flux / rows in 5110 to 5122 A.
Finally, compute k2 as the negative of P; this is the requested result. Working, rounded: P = 0.37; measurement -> -0.37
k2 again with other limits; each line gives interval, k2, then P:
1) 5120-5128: -0.69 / 0.69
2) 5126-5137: -0.22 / 0.22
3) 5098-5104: -0.39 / 0.39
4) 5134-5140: -0.15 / 0.15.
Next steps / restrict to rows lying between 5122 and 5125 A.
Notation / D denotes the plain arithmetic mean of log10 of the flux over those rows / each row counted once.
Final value 0.94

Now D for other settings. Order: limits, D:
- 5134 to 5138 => 0.98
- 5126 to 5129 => 1.00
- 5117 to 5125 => 0.97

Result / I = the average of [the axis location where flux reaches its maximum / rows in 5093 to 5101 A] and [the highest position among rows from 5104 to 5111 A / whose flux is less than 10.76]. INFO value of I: 5103.0 A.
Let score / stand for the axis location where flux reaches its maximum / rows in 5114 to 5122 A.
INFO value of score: 5115.0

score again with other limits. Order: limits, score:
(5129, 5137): 5131.5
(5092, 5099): 5092.5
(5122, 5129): 5127.0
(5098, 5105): 5098.5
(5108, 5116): 5109.0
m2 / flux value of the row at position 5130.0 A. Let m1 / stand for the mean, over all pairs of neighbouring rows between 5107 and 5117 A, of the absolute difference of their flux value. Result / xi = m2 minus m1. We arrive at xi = 9.6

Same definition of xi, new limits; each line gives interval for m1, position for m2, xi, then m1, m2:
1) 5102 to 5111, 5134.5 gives 9.1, 0.44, 9.547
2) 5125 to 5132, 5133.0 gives 9.5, 0.32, 9.849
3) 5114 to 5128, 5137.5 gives 9.1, 0.53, 9.625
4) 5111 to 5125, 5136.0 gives 9.2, 0.45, 9.663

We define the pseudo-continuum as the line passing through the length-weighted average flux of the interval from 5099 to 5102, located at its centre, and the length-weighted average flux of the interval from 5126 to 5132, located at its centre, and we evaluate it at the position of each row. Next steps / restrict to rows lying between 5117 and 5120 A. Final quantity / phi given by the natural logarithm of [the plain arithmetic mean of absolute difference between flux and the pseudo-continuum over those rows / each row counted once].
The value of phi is -0.66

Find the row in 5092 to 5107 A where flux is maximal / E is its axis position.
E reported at 5092.5 A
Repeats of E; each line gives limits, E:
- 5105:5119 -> 5106.0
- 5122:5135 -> 5127.0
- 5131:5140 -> 5131.5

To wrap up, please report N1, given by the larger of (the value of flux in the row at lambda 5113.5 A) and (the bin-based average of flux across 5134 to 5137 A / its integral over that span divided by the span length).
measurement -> 10.8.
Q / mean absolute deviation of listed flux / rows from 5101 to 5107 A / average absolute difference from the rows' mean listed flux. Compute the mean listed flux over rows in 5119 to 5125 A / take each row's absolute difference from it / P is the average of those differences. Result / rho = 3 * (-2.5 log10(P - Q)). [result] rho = 3.37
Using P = 0.55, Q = 0.20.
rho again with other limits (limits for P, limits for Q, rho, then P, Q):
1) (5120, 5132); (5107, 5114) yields 3.89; 0.46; 0.16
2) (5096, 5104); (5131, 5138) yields 5.12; 0.36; 0.15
